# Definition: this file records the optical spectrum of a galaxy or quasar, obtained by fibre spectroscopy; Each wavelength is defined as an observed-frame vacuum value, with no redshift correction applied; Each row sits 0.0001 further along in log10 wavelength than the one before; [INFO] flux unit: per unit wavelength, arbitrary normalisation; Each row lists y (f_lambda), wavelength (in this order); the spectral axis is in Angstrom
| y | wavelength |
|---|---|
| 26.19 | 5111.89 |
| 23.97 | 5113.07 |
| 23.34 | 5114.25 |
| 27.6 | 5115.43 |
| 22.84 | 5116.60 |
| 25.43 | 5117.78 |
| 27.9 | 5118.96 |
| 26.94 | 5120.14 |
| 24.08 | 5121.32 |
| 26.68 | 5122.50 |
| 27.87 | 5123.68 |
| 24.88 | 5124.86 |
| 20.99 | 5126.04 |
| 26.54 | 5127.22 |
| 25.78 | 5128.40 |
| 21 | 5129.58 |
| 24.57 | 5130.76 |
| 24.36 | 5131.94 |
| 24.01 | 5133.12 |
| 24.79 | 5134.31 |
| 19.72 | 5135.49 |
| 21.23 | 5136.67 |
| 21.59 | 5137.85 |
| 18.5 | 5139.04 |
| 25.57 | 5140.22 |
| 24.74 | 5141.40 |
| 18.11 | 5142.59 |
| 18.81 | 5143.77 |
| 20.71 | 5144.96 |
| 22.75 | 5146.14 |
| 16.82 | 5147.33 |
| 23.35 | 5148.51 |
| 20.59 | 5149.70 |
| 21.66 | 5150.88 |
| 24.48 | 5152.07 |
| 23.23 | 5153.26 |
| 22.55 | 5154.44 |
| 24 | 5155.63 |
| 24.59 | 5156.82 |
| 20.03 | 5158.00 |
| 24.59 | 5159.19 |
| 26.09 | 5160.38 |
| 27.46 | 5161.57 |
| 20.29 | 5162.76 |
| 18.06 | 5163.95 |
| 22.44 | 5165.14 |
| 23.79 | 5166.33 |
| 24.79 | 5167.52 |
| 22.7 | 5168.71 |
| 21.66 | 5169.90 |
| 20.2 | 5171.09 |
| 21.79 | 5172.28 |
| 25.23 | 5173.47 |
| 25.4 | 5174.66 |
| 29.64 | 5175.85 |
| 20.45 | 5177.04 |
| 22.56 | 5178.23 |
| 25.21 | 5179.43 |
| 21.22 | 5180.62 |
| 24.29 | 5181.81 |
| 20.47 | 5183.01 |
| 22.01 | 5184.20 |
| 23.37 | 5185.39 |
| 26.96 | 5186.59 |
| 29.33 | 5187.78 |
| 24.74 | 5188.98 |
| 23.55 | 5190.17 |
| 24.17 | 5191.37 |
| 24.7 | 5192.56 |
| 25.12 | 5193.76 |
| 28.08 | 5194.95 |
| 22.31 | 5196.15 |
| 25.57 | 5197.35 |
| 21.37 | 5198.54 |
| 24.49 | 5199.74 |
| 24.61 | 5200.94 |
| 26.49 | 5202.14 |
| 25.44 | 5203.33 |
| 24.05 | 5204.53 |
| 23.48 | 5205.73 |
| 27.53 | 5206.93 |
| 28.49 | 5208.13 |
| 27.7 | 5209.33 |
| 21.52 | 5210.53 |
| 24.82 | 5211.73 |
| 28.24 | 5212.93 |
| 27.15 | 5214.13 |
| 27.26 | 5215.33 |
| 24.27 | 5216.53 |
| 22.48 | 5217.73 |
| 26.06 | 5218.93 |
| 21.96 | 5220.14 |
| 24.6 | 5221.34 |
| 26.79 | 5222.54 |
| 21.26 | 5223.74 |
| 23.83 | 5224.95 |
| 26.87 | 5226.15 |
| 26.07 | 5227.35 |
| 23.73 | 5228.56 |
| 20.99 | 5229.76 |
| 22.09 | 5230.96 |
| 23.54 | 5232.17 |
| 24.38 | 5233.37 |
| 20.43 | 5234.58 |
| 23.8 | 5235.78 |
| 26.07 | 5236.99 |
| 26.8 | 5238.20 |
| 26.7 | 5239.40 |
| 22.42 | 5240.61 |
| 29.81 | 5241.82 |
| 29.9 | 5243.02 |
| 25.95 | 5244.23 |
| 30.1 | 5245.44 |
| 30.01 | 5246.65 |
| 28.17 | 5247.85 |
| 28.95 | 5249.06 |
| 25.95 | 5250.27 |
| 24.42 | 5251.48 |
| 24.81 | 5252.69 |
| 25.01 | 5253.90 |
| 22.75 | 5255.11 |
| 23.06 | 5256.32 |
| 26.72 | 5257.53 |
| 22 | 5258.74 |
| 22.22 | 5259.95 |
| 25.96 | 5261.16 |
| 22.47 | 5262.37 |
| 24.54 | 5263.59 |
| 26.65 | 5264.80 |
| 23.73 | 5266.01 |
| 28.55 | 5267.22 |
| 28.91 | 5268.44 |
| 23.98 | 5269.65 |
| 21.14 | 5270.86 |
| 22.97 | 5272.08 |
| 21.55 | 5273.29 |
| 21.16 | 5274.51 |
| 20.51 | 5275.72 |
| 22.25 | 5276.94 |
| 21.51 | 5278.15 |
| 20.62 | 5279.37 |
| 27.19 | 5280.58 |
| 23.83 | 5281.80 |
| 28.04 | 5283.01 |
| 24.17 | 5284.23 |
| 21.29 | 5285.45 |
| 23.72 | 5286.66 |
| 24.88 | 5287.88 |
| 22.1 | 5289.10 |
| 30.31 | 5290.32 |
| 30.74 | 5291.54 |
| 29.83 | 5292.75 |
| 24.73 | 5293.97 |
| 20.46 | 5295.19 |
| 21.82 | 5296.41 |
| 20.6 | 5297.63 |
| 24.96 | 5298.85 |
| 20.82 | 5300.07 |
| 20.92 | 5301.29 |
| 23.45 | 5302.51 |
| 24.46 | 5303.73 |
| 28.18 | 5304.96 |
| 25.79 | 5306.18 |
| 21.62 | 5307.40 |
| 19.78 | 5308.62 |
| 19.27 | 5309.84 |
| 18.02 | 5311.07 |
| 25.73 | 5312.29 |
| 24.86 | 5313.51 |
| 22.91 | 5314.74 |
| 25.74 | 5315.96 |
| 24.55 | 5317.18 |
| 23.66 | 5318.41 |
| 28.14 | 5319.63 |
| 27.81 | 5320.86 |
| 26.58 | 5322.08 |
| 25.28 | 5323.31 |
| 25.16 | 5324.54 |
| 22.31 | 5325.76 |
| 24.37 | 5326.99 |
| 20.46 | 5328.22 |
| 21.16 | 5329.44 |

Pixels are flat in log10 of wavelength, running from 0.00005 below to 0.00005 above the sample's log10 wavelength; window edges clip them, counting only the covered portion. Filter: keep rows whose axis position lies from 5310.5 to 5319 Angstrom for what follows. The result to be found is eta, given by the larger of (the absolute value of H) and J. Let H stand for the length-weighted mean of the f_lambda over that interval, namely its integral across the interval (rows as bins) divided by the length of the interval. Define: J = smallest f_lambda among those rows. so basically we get 23.7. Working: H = 23.7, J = 18.02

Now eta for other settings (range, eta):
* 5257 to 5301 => 24.1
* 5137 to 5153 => 21.4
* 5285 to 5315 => 23.7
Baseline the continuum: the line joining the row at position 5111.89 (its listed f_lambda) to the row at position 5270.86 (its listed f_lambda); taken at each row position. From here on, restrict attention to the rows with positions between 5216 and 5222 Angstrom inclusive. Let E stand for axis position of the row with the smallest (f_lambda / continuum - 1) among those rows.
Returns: 5220.14 Angstrom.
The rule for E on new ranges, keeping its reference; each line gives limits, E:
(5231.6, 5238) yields 5234.58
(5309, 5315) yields 5311.07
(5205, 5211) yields 5210.53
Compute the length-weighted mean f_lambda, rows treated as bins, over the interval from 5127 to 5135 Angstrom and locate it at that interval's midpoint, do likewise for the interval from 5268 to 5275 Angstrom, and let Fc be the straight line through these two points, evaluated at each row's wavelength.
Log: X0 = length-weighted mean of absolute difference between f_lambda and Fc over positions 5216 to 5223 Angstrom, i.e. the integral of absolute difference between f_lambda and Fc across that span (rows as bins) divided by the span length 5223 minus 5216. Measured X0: 1.7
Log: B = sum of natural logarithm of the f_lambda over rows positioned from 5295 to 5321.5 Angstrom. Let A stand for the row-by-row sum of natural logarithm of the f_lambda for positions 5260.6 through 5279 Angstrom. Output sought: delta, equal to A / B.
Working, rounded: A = 47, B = 69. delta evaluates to 0.7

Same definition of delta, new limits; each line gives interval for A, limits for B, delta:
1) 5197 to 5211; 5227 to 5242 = 0.9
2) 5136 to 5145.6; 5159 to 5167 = 1.1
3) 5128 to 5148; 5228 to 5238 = 2.1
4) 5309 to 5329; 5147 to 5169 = 0.9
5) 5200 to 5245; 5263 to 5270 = 6.1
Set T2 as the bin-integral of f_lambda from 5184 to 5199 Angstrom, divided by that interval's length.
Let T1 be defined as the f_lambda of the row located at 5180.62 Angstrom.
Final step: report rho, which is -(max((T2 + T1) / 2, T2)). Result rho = -24.8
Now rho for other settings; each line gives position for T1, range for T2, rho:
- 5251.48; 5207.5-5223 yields -25.5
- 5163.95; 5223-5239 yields -23.9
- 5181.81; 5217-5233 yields -24.1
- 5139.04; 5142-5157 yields -21.6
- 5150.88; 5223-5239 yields -23.9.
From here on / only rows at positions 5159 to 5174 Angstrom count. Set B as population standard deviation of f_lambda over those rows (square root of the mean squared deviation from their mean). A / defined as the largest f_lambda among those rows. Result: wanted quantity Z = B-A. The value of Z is -24.9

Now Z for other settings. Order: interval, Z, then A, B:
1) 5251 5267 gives -25.2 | 26.72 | 1.57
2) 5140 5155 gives -23.0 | 25.57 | 2.57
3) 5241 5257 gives -27.5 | 30.1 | 2.65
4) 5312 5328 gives -26.5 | 28.14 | 1.64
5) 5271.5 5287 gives -25.7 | 28.04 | 2.30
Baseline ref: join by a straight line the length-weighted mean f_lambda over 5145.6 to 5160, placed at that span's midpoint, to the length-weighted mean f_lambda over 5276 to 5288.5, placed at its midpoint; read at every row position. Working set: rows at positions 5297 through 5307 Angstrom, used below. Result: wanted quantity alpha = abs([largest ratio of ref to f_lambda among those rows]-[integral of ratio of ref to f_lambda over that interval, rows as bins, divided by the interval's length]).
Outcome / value 0.134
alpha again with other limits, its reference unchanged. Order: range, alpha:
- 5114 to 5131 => 0.169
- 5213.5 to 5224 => 0.148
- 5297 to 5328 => 0.306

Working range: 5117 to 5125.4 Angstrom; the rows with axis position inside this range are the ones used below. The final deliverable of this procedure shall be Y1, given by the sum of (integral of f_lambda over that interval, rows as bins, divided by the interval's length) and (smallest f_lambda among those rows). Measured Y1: 50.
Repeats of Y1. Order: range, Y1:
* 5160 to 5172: 41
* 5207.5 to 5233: 46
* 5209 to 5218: 47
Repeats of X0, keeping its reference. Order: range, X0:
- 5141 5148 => 4.1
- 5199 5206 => 1.2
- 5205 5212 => 2.7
